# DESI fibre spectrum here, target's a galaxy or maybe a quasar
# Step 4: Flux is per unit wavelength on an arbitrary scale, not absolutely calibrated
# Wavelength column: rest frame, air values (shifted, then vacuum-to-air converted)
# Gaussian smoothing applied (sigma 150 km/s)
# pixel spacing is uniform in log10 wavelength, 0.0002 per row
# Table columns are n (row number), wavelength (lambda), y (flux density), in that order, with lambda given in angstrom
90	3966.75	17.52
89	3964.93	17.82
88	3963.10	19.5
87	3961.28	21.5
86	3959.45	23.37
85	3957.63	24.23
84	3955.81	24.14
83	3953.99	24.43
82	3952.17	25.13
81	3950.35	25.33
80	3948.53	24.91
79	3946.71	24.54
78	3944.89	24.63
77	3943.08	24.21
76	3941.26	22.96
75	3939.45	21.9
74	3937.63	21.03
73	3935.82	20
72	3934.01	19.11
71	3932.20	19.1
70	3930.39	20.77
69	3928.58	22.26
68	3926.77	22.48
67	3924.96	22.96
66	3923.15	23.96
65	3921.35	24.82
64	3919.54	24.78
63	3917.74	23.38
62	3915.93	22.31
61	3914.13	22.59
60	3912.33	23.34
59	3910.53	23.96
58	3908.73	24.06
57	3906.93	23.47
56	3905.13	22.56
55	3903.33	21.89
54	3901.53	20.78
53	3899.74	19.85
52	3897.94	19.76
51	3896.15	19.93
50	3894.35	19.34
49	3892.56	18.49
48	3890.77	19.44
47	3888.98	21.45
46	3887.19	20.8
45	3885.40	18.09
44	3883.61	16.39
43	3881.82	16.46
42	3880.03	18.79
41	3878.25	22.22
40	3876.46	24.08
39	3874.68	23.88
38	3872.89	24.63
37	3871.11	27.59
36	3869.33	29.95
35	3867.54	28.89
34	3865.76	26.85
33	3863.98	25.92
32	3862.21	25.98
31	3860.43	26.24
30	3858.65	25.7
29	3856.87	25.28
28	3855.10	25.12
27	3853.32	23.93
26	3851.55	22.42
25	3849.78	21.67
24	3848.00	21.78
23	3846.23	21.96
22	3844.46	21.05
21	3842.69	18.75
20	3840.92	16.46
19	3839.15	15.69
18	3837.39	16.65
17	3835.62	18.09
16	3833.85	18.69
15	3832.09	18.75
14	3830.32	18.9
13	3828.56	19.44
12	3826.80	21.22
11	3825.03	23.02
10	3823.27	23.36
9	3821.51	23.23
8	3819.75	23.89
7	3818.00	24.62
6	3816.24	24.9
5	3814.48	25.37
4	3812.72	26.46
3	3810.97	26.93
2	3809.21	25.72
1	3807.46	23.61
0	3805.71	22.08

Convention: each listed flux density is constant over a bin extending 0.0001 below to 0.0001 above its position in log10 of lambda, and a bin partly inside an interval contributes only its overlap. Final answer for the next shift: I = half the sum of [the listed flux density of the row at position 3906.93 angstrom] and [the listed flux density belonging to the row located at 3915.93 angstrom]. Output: 22.9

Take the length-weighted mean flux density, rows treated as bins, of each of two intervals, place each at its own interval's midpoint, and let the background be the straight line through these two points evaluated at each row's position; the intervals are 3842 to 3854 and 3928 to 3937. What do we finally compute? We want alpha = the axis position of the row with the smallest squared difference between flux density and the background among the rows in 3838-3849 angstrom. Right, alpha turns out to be 3848.00 angstrom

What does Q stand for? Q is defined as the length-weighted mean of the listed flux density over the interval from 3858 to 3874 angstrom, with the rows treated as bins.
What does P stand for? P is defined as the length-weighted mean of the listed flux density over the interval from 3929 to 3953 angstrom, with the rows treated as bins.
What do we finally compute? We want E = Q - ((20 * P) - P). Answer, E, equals -402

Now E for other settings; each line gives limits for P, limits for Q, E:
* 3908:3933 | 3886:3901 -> -416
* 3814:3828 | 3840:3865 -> -424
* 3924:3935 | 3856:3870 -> -374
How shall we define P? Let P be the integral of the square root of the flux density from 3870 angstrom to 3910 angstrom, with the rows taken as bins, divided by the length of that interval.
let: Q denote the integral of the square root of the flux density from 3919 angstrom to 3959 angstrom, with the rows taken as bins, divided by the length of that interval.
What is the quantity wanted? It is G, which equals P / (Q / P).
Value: 4.39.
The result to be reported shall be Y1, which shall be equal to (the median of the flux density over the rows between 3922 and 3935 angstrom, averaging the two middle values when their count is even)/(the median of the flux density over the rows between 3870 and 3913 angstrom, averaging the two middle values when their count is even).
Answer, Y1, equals 1.05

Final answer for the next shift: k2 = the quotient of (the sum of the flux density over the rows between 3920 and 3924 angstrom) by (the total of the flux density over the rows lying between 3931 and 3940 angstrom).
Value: 0.48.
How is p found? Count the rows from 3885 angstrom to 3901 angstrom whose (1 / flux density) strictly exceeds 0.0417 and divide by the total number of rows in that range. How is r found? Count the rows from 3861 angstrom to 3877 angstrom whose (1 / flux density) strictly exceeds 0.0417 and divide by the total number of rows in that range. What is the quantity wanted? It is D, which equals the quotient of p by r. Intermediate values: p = 1.0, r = 0.11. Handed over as 9.0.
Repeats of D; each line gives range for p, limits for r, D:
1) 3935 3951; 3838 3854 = 0.4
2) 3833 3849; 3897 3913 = 1.1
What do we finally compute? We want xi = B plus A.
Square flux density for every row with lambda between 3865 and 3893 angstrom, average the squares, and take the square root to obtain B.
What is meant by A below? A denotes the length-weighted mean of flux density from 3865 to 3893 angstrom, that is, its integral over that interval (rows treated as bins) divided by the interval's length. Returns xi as 45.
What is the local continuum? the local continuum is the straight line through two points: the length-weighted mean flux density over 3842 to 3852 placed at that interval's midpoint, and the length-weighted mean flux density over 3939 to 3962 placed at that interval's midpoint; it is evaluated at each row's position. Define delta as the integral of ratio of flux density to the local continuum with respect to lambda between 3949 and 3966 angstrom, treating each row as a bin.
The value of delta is 16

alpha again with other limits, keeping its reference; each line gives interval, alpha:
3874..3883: 3878.25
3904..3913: 3905.13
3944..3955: 3946.71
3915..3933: 3930.39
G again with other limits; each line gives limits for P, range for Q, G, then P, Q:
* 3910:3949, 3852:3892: 4.69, 4.76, 4.83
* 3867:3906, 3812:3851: 4.67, 4.62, 4.58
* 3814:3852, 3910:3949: 4.36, 4.55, 4.76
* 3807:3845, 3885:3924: 4.59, 4.63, 4.67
